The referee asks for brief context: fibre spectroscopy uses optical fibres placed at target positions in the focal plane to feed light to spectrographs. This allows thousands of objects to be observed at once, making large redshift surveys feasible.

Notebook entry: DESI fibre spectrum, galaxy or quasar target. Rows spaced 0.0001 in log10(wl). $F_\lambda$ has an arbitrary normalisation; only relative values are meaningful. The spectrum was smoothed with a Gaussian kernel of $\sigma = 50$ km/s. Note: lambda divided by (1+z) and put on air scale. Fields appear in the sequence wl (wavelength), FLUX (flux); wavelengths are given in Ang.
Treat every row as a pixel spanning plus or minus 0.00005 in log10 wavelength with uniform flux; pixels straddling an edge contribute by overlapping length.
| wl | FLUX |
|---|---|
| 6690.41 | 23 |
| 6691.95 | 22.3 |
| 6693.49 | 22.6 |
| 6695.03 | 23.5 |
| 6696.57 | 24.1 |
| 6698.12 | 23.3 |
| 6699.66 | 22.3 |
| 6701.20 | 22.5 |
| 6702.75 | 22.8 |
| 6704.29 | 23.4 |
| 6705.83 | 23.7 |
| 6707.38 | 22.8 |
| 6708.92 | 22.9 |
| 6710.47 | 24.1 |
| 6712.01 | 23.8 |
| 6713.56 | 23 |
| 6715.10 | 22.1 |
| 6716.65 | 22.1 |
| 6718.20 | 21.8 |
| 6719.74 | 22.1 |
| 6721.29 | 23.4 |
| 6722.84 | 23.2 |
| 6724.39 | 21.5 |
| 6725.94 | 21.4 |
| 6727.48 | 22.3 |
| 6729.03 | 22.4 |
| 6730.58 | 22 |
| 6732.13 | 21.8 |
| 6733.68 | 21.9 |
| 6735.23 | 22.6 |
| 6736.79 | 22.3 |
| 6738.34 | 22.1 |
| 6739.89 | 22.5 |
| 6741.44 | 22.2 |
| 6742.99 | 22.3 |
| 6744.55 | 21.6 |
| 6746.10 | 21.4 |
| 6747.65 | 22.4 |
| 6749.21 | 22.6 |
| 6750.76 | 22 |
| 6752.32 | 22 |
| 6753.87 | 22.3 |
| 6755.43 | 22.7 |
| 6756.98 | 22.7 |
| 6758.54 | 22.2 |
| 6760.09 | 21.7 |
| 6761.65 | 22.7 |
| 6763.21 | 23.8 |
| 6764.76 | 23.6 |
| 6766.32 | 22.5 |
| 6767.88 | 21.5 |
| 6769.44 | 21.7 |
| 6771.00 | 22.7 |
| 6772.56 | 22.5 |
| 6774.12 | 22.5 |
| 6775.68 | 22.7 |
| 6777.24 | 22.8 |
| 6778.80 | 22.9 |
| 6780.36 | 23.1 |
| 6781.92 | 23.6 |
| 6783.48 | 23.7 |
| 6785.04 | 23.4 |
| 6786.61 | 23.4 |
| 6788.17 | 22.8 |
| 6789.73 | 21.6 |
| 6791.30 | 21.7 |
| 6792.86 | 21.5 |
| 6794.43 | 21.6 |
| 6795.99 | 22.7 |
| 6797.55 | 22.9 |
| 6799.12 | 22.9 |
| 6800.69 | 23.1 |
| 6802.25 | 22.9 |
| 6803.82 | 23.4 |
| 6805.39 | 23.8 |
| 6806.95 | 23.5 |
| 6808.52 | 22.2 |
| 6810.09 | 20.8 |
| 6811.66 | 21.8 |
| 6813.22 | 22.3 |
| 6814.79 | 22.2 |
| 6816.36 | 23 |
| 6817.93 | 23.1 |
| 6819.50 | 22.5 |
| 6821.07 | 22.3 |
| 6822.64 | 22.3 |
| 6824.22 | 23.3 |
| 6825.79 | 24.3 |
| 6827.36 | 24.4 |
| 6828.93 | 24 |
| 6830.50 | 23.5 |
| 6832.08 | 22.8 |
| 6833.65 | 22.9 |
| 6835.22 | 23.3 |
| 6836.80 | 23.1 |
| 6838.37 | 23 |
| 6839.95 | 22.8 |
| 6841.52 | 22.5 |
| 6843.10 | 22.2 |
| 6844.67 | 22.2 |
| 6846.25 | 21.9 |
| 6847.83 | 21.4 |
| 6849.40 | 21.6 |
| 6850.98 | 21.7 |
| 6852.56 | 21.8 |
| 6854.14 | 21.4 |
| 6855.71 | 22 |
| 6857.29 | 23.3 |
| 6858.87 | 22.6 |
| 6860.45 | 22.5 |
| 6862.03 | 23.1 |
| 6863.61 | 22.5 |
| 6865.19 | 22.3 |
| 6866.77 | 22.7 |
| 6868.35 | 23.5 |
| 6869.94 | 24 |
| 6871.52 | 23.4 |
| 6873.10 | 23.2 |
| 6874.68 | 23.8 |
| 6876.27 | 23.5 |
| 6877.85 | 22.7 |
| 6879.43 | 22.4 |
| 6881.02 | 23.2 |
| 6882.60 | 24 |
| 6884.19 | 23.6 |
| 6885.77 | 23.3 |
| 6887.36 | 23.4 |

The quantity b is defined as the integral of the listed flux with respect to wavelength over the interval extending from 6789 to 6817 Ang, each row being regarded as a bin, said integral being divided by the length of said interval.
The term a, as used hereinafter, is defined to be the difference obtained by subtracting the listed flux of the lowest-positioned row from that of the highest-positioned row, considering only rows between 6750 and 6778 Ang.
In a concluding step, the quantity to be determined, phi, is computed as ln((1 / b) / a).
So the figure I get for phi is -2.9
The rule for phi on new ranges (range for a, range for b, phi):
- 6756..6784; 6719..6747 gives -3.1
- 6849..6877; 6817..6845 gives -3.8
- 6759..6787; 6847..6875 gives -3.6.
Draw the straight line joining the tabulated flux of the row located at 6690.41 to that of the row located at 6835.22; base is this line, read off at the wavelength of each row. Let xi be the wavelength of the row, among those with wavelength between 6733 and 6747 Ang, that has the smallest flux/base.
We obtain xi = 6746.10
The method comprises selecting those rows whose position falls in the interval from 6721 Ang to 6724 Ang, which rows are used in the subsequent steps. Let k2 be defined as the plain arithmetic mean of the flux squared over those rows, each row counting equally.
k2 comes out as 543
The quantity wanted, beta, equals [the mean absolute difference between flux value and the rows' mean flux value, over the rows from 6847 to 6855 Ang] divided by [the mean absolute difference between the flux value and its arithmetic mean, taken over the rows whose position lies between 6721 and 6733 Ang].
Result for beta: 0.3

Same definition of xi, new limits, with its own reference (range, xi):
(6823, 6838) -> 6832.08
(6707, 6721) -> 6718.20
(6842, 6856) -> 6854.14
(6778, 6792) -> 6789.73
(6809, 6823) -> 6810.09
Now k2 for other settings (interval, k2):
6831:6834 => 522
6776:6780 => 522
